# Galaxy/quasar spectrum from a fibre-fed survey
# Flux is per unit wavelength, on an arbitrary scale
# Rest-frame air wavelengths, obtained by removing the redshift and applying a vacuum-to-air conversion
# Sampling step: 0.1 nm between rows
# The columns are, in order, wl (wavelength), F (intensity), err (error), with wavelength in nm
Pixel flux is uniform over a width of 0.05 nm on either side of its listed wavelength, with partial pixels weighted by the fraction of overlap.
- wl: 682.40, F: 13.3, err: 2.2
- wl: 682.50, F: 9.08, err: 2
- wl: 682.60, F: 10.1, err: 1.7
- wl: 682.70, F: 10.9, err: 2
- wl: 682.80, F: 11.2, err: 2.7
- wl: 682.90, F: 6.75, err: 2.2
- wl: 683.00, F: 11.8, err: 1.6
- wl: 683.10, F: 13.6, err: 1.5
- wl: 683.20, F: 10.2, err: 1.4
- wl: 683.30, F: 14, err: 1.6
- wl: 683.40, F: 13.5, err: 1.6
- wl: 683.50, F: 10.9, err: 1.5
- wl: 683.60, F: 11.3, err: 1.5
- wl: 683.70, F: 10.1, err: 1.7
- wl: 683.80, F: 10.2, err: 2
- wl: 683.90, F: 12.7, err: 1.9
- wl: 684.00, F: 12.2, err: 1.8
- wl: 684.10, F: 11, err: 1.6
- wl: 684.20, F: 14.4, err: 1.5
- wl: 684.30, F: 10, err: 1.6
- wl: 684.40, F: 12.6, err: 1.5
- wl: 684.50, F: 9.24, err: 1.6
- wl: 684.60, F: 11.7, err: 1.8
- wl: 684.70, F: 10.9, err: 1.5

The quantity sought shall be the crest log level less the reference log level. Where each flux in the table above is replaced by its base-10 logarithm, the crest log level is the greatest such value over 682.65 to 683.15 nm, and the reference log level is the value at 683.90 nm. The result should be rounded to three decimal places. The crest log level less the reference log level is 0.030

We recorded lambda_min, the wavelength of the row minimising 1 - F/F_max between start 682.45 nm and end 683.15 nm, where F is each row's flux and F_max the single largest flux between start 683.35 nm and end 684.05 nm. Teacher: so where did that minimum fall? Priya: 683.10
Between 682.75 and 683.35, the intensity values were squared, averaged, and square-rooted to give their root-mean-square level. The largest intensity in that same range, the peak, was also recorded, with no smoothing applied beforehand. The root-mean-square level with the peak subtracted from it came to -2.5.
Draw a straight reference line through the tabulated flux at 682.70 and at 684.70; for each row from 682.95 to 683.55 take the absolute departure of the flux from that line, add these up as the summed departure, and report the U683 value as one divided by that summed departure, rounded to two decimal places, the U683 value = 0.10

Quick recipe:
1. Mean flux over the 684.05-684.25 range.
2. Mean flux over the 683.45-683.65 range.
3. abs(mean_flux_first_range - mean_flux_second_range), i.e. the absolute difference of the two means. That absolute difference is 1.6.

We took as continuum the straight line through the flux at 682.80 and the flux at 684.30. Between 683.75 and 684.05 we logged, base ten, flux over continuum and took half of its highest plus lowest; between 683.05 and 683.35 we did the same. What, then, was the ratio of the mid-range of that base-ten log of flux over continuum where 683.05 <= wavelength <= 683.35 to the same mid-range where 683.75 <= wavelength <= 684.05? 1.0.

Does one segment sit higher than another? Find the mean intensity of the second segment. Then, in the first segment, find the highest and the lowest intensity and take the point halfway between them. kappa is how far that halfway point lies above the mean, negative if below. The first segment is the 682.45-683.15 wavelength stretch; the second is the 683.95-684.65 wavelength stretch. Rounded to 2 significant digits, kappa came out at -1.4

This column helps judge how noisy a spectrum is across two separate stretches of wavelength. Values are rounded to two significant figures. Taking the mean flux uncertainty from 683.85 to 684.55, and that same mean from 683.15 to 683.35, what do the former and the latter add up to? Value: 3.1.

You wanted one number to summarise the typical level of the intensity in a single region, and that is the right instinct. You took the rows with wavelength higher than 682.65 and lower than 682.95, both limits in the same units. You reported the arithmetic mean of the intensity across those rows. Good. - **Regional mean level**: 9.6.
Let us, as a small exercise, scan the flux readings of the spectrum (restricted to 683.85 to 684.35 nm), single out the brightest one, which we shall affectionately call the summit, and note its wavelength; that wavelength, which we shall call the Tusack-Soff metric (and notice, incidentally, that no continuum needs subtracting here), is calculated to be 684.20 nm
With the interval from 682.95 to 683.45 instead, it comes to 683.30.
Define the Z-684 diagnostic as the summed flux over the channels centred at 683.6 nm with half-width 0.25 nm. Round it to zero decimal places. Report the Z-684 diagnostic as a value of 56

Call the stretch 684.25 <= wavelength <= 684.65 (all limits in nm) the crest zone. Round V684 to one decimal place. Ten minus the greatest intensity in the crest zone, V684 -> -2.6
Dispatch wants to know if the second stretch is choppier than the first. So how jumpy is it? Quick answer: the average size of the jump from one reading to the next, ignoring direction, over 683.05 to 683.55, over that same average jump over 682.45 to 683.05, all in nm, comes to 1.1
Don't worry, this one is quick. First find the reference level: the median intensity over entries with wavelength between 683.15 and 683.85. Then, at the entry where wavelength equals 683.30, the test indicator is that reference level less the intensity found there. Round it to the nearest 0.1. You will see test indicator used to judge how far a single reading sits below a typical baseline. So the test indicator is -3.1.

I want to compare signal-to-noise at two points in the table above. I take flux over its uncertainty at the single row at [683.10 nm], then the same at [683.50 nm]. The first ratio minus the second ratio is 1.8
